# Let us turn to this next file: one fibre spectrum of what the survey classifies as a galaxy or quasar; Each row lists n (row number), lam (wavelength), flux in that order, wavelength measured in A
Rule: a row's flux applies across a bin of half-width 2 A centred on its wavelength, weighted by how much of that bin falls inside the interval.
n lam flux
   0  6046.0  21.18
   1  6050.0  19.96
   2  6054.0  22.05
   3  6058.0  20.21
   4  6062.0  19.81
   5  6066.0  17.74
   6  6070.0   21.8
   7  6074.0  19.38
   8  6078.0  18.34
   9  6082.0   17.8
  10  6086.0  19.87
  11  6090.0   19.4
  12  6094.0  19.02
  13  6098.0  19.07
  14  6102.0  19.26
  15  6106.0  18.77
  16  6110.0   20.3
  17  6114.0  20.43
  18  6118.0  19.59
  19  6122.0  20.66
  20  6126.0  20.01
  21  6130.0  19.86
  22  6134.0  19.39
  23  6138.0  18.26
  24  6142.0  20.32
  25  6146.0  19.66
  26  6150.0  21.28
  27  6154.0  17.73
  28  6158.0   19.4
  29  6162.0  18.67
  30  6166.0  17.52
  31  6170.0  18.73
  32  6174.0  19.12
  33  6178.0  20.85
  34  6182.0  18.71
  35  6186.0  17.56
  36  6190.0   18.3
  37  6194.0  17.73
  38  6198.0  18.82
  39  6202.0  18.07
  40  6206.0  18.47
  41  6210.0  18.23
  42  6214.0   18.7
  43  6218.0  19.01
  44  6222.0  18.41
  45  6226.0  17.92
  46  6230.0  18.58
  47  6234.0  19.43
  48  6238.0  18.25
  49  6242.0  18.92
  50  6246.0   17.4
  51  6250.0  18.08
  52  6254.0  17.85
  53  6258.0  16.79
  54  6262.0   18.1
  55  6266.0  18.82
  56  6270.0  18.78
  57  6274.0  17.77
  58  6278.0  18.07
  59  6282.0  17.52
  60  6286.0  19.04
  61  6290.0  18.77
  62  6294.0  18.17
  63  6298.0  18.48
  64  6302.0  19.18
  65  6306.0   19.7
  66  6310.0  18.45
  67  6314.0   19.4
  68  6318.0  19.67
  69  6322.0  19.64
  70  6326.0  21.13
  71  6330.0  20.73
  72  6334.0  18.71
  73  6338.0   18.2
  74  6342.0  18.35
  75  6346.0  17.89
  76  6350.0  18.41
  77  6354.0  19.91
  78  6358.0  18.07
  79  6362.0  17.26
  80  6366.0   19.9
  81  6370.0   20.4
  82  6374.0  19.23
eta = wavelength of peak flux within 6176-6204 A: 6178.0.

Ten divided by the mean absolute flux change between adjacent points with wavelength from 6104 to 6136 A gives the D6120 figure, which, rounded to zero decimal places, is 14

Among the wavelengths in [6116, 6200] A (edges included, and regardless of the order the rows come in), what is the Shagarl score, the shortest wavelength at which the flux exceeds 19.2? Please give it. 6118.0 A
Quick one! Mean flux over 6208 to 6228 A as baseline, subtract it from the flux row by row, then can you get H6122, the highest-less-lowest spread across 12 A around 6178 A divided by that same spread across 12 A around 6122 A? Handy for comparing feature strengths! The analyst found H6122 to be 2.0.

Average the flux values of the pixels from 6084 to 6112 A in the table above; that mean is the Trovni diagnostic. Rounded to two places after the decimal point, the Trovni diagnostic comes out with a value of 19.38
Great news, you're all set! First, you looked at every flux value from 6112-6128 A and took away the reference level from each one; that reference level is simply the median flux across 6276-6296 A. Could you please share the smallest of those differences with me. 1.4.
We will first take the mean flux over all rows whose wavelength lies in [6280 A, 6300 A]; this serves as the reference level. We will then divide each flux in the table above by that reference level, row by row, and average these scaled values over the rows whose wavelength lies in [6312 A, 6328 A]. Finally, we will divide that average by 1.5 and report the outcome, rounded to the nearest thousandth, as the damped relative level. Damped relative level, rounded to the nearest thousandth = 0.723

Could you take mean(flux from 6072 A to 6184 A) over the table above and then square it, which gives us 374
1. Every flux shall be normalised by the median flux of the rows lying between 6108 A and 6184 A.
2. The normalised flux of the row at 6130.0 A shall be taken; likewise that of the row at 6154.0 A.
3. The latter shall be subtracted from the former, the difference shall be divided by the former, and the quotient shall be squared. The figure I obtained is 0.012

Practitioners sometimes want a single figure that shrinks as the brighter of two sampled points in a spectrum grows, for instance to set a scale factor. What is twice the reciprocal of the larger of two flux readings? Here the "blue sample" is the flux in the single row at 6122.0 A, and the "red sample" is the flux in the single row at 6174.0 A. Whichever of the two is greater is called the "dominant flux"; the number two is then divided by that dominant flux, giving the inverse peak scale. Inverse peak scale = 0.097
